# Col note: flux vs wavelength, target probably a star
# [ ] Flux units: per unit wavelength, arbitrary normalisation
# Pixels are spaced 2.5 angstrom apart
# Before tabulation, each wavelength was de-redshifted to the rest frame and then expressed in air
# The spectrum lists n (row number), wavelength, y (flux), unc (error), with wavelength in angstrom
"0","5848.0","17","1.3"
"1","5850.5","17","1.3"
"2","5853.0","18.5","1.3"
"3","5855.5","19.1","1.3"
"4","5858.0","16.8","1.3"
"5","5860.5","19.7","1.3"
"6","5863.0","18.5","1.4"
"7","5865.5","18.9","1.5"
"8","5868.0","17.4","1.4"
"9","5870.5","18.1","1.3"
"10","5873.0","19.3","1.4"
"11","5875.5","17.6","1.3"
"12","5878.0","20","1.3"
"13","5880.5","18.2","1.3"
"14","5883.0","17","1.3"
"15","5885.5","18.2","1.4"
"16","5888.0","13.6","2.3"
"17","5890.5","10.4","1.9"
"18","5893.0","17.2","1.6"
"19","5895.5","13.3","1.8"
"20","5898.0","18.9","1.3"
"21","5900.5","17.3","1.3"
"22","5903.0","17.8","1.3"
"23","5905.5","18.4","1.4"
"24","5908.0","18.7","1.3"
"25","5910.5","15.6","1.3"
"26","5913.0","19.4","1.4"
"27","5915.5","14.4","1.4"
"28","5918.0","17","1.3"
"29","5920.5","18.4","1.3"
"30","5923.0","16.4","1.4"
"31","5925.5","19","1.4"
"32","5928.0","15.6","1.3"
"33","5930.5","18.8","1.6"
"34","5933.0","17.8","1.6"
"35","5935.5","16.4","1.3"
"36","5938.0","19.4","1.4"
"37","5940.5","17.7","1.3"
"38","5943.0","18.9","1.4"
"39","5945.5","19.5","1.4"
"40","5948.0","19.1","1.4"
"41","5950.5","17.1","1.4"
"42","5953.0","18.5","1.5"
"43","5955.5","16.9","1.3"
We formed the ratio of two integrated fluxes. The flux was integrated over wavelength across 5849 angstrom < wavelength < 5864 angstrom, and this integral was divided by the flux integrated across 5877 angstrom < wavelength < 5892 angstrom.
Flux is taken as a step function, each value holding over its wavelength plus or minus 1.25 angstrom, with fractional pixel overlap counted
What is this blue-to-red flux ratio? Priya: 1.13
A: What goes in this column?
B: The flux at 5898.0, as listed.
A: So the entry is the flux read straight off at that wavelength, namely 18.9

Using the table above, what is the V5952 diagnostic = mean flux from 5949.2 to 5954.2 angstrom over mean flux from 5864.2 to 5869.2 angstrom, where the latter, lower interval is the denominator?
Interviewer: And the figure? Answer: 0.98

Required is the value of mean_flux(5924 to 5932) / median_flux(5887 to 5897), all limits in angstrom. 1.32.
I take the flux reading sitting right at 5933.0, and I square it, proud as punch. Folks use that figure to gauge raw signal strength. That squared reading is 317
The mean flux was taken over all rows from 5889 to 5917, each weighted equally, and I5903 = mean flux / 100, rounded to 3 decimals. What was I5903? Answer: 0.165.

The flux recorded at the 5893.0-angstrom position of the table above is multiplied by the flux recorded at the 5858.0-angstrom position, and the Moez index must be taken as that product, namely 289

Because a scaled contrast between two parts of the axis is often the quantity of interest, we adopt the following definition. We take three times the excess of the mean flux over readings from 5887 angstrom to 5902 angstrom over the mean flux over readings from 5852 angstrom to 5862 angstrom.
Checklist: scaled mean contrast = -10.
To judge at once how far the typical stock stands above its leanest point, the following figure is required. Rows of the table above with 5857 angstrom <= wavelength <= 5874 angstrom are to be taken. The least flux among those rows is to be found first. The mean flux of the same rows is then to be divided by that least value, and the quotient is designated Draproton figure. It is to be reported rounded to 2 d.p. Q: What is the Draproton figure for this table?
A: 1.09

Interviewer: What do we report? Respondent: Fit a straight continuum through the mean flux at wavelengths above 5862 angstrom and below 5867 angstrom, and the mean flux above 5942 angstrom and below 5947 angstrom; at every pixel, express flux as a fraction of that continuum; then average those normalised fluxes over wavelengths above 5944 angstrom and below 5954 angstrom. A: 0.96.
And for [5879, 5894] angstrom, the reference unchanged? 0.84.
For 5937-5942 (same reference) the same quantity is 0.97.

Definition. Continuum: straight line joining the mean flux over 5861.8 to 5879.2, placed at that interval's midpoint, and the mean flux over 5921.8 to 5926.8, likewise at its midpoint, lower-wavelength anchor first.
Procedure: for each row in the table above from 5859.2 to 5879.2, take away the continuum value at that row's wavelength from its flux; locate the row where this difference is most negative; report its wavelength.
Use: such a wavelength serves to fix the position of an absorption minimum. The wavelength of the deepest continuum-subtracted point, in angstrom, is 5868.0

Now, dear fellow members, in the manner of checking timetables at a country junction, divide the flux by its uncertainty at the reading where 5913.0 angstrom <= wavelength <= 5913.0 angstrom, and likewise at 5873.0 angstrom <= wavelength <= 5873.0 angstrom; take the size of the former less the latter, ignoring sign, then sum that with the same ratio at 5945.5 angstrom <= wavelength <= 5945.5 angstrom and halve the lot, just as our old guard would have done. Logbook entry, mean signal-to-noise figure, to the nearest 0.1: 7.0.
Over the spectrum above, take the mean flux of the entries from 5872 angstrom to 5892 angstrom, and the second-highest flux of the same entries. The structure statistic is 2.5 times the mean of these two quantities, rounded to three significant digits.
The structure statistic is 45.1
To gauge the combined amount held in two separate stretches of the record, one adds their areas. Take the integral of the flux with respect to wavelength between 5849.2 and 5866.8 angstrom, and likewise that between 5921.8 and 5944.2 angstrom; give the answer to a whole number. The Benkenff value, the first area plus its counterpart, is 721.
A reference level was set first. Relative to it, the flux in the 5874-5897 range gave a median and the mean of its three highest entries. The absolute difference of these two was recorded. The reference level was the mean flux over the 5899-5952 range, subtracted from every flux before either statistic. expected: 1.60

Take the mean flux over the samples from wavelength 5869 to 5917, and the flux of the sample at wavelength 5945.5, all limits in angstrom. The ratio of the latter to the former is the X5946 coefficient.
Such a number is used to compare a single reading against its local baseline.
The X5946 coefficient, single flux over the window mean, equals 1.1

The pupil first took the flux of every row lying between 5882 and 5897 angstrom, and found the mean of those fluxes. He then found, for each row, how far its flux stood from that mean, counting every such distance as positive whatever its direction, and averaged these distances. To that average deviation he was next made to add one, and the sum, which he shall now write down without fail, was 3.5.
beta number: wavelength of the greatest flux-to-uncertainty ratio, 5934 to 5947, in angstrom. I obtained 5945.5 angstrom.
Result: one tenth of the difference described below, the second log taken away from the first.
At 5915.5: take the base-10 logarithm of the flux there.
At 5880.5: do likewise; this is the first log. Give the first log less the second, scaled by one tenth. 0.010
